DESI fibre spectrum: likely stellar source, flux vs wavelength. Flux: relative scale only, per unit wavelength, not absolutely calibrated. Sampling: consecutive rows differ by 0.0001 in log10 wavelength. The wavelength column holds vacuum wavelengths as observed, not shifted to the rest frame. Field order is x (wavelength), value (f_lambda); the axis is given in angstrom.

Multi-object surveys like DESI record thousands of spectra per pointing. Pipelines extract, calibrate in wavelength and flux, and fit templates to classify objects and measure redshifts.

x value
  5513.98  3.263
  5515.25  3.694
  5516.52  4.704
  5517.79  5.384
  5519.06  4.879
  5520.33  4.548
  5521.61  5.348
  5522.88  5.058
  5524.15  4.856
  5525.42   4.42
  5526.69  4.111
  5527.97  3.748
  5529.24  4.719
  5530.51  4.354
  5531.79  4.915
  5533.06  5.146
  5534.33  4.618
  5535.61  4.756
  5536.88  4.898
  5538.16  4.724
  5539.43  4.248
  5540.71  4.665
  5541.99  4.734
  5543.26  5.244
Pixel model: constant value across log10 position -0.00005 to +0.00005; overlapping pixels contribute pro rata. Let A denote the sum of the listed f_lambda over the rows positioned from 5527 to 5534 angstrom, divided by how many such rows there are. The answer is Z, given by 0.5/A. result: 0.109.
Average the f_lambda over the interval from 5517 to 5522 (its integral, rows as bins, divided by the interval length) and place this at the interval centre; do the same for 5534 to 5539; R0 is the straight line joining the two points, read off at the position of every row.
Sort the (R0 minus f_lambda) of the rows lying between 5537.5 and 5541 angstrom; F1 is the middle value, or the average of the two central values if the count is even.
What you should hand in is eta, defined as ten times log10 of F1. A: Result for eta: -24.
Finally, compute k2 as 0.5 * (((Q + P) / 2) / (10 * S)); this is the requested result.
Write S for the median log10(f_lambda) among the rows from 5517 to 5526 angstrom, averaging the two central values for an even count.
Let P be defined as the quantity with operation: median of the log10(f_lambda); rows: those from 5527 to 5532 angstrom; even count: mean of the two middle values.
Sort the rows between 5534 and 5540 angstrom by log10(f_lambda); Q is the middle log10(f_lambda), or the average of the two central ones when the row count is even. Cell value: 0.0483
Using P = 0.656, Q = 0.674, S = 0.688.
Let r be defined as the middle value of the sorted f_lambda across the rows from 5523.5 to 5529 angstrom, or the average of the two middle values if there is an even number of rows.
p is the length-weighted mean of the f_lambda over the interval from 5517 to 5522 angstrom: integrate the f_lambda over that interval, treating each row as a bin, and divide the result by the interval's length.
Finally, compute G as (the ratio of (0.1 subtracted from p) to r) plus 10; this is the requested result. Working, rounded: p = 5.01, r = 4.3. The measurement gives 11.2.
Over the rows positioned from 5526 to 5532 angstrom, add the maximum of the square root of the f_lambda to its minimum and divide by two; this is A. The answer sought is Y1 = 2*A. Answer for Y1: 4.15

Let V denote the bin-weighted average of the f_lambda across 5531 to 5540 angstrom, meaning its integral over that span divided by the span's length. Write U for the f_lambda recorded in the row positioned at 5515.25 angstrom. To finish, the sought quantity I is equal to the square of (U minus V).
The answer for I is 1.13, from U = 3.694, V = 4.756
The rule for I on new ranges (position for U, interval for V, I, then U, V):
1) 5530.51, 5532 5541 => 0.15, 4.354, 4.735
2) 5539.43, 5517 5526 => 0.46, 4.248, 4.926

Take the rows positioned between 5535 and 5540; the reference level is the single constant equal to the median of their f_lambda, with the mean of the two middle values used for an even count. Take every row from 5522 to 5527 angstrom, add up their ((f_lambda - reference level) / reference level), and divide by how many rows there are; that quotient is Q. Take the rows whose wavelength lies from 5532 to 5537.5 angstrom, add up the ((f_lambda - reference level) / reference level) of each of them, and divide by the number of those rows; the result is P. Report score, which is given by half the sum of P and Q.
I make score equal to 0.00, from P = 0.024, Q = -0.027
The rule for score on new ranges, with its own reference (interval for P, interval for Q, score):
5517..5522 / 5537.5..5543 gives 0.02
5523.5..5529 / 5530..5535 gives -0.05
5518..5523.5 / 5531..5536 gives 0.04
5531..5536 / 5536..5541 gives 0.00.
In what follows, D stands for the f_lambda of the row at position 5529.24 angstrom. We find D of 4.719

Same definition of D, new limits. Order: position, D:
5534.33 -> 4.618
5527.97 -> 3.748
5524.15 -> 4.856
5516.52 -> 4.704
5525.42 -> 4.42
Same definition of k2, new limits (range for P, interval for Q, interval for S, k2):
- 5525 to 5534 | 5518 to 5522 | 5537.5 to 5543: 0.0496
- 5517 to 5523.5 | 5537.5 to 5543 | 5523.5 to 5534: 0.0521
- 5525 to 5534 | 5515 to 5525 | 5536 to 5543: 0.0494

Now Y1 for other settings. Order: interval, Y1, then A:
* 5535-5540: 4.27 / 2.14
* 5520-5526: 4.41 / 2.21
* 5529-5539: 4.36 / 2.18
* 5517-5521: 4.45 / 2.23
